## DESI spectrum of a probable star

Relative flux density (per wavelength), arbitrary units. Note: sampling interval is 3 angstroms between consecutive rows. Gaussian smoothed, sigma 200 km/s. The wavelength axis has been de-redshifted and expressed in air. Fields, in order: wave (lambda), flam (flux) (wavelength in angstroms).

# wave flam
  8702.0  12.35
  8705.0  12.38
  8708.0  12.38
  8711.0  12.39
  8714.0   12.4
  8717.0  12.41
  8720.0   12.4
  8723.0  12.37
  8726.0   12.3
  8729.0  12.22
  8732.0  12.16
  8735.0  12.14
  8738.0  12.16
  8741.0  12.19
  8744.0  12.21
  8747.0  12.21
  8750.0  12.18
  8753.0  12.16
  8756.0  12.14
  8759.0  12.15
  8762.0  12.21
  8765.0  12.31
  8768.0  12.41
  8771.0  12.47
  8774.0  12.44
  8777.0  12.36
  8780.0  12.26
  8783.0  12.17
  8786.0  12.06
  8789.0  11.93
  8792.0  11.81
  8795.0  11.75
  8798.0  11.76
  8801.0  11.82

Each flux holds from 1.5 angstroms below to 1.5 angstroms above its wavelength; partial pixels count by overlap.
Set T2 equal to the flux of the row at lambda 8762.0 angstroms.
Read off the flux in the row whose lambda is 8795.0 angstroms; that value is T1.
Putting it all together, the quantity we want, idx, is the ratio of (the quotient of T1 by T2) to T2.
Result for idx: 0.0788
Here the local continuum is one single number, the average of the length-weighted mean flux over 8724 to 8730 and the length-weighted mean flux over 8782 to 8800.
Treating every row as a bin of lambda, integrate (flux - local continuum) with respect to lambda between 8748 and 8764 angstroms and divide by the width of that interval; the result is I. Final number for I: 0.086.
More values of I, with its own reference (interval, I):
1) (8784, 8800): -0.218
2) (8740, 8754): 0.103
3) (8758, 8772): 0.222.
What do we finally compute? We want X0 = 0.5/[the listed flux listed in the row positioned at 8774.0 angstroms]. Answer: 0.0402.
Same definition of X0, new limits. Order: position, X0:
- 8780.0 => 0.0408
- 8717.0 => 0.0403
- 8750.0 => 0.0411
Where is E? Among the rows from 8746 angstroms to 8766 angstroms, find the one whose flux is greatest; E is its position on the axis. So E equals 8765.0 angstroms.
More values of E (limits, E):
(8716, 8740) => 8717.0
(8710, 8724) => 8717.0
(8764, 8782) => 8771.0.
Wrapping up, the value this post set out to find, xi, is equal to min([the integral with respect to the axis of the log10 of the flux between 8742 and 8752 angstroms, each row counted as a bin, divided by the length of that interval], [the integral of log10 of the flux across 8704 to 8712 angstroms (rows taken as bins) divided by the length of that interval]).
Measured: 1.09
